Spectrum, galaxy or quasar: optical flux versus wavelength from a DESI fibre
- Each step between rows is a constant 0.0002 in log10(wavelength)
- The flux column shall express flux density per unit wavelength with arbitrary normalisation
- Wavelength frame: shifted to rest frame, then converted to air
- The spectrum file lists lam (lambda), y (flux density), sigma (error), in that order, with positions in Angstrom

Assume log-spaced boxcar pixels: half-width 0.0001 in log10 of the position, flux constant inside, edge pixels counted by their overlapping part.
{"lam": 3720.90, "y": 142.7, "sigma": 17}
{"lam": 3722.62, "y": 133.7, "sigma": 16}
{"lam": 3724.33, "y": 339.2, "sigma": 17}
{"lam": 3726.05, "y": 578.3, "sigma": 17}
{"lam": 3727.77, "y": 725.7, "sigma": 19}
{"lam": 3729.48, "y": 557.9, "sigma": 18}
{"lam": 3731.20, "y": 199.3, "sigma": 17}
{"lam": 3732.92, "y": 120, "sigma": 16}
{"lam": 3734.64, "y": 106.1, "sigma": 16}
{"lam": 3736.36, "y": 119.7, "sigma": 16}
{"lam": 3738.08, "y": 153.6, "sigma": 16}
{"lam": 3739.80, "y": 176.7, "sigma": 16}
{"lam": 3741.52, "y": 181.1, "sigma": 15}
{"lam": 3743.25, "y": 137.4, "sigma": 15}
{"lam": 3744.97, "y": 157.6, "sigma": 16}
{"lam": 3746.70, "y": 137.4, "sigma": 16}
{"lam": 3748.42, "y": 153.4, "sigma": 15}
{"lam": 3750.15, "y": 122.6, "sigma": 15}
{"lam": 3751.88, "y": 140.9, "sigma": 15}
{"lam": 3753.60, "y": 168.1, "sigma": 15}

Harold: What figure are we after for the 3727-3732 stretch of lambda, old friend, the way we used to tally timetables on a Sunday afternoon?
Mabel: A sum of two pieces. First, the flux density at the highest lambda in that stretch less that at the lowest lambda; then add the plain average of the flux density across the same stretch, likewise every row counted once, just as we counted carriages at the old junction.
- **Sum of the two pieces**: -32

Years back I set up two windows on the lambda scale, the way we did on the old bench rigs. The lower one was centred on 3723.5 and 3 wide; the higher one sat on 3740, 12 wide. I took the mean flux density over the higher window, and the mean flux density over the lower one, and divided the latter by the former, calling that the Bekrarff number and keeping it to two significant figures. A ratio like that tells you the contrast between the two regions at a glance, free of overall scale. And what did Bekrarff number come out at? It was 1.6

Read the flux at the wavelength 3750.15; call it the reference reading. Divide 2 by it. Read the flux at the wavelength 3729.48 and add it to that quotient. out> 558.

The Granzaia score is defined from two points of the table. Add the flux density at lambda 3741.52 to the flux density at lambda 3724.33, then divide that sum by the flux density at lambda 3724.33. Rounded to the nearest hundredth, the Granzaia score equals 1.53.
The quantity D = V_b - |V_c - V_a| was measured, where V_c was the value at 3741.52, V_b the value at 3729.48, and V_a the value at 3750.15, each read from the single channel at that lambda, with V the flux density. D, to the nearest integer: 499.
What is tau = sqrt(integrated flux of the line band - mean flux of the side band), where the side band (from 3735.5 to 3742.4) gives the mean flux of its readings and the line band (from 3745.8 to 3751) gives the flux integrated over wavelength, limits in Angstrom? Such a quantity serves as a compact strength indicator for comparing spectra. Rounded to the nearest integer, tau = 24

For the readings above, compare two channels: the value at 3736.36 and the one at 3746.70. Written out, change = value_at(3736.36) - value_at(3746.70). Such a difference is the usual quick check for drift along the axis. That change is -18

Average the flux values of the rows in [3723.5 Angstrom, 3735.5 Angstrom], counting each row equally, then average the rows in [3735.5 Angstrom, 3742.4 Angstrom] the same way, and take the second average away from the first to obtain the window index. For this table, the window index 217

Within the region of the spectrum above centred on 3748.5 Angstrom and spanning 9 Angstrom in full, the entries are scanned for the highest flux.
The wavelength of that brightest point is 3744.97 Angstrom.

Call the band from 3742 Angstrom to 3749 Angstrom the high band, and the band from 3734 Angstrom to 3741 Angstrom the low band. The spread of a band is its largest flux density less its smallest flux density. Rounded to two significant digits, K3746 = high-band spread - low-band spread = -50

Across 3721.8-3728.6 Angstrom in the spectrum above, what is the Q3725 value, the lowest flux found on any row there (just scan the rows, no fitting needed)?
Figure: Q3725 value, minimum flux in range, 133.7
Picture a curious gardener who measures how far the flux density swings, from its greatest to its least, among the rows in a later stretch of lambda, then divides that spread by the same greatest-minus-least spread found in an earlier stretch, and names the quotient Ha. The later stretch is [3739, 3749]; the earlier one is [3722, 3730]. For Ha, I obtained 0.07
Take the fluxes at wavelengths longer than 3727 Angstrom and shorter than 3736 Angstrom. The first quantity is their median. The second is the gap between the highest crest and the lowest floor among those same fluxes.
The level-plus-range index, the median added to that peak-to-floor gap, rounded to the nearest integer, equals 819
